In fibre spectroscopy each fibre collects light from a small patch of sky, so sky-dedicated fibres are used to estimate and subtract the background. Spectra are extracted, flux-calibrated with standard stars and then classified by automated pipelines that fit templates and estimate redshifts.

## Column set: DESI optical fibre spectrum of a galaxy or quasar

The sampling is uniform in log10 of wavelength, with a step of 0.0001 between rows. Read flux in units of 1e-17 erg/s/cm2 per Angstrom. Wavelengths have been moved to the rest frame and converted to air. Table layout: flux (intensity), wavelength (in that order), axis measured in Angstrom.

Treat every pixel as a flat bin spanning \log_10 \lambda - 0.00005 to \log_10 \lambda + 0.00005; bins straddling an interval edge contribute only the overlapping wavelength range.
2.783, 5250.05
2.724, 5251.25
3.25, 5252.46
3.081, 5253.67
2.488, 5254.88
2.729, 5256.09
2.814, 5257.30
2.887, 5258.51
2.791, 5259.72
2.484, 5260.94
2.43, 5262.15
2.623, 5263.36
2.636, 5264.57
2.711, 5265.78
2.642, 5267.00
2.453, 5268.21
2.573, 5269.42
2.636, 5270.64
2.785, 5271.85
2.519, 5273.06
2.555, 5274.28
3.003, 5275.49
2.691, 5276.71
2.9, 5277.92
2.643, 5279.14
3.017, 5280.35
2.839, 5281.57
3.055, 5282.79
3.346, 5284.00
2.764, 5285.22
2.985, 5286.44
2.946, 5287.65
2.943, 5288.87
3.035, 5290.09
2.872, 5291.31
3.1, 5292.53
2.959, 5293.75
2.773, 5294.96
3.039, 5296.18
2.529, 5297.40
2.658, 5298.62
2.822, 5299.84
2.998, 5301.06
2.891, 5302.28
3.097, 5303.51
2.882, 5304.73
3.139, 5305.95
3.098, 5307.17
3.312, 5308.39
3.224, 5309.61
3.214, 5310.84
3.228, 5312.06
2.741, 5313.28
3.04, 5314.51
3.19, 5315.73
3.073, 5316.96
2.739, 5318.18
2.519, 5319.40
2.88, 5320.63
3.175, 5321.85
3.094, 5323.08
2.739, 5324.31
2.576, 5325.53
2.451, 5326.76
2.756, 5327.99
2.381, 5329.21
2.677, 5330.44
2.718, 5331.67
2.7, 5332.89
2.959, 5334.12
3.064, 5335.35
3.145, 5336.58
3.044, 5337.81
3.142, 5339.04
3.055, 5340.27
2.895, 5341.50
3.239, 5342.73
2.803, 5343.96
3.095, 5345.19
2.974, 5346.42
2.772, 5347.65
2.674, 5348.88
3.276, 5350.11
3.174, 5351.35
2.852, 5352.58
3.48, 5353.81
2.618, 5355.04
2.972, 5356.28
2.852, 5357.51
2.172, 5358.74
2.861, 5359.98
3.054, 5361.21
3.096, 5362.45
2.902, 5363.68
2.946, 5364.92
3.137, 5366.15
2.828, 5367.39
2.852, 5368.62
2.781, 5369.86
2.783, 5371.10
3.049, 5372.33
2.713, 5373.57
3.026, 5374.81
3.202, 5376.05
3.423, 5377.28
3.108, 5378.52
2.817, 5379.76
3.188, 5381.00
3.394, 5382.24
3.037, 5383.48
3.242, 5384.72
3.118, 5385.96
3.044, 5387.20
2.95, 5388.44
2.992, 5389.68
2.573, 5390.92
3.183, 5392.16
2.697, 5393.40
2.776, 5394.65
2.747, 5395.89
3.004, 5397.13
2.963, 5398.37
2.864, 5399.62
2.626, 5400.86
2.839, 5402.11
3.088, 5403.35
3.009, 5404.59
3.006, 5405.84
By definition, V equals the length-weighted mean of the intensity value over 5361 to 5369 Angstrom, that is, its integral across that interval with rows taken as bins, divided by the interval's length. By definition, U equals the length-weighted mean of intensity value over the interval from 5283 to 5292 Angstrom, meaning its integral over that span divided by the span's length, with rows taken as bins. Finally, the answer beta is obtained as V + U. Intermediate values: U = 2.99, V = 2.97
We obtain 5.96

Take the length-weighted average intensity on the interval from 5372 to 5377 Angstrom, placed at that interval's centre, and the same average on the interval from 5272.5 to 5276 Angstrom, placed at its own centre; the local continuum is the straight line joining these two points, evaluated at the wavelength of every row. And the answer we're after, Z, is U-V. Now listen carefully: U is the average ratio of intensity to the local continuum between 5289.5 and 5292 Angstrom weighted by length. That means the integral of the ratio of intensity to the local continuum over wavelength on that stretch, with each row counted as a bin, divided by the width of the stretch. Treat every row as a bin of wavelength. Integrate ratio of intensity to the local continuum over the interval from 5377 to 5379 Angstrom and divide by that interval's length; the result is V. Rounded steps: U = 1.08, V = 1.07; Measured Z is 0.01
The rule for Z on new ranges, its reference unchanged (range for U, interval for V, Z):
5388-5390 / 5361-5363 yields -0.06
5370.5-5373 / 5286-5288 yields -0.12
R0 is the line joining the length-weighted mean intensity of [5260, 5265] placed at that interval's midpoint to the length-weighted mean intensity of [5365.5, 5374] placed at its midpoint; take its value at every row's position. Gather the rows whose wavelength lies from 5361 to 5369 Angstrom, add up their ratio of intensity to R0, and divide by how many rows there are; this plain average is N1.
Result 1.04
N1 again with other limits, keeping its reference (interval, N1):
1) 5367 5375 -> 0.99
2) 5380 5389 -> 1.07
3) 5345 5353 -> 1.05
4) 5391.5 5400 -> 0.98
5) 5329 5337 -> 1.01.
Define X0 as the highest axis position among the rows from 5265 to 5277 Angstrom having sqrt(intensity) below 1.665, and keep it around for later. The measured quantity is 5276.71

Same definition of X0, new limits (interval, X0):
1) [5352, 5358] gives 5355.04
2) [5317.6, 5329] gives 5327.99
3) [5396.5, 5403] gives 5400.86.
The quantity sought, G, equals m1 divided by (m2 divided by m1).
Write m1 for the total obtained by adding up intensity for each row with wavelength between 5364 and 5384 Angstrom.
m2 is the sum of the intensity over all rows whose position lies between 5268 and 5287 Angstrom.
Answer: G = 52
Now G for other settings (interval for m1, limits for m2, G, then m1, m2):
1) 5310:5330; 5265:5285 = 47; 45.8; 44.4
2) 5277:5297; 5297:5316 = 46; 47.2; 48.1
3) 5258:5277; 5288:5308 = 38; 42.4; 46.8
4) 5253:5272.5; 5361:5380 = 38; 42.8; 47.7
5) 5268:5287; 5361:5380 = 42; 44.8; 47.7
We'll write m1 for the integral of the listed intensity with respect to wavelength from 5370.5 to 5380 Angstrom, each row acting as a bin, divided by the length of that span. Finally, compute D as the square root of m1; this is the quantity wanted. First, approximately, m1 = 3.02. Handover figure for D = 1.74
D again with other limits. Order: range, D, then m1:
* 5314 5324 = 1.72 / 2.96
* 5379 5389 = 1.76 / 3.10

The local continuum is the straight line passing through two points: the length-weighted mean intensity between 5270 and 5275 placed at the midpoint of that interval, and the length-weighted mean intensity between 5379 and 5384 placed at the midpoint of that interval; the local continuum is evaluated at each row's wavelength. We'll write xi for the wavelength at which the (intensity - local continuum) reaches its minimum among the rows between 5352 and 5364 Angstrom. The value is 5358.74 Angstrom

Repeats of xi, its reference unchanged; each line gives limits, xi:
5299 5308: 5299.84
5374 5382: 5379.76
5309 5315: 5313.28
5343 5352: 5348.88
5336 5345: 5343.96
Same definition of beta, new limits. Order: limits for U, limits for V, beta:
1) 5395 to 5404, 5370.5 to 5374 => 5.73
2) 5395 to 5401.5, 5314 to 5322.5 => 5.78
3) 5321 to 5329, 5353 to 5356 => 5.81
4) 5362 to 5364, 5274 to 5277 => 5.79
